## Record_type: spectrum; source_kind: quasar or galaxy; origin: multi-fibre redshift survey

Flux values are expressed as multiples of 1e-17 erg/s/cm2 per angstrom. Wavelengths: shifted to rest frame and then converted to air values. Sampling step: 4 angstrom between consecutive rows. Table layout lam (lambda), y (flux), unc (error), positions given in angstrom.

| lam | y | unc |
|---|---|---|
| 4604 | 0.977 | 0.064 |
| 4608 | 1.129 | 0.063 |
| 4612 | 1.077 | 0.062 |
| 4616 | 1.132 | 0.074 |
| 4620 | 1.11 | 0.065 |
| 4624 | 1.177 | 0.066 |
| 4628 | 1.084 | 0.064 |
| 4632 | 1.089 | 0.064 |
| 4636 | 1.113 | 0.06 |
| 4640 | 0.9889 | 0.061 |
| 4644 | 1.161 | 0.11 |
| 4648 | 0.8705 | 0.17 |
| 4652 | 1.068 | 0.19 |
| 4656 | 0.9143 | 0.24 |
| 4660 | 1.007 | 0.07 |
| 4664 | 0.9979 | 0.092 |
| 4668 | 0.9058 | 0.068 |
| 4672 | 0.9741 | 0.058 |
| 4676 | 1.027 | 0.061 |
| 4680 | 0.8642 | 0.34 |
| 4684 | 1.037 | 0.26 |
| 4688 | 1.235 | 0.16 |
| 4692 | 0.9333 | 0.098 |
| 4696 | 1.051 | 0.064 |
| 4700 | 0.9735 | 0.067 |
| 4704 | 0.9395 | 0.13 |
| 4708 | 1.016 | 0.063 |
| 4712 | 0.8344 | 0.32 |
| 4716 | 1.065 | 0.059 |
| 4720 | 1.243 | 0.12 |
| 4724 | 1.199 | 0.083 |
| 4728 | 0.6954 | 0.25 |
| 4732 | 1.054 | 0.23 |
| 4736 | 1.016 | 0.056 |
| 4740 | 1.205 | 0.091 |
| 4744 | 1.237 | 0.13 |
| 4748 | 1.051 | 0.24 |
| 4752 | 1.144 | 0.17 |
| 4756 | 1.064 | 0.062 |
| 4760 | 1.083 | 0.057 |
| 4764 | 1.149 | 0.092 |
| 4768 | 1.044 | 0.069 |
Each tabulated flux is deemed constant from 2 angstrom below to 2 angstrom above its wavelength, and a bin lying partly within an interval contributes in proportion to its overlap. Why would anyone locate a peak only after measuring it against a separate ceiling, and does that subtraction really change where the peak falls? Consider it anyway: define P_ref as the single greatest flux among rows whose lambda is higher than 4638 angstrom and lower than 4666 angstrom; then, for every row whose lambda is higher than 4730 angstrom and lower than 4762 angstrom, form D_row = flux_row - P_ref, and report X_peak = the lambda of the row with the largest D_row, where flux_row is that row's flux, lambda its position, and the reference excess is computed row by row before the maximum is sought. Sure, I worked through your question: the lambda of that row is 4744 angstrom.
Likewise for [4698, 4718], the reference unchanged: 4716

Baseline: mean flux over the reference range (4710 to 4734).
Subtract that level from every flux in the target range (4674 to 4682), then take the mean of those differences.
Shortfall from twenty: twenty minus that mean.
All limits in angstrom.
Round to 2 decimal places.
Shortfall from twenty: 20.07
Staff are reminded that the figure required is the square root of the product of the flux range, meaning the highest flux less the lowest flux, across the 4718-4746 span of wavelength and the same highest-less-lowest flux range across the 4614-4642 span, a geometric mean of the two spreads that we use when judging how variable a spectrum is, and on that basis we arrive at 0.32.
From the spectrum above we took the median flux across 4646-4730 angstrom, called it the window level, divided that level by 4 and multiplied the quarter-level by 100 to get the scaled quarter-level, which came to 24.9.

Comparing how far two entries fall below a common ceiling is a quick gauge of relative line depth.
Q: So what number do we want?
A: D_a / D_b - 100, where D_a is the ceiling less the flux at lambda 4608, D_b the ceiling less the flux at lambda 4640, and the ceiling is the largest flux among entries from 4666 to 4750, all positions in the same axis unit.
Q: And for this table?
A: -99.6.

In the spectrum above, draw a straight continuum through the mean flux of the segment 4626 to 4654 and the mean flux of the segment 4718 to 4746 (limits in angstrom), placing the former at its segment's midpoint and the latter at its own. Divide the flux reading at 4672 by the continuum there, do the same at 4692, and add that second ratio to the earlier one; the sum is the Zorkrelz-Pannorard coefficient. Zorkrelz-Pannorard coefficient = 1.78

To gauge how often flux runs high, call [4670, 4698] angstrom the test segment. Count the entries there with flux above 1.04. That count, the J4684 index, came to 2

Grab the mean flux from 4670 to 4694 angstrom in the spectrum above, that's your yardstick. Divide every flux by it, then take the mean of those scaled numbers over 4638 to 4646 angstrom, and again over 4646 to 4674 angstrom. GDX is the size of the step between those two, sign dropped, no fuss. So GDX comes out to 0.11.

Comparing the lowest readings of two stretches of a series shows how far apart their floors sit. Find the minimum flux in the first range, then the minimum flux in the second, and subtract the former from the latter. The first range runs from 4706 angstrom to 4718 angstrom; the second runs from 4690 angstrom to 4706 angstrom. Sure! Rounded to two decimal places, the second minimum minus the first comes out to 0.10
